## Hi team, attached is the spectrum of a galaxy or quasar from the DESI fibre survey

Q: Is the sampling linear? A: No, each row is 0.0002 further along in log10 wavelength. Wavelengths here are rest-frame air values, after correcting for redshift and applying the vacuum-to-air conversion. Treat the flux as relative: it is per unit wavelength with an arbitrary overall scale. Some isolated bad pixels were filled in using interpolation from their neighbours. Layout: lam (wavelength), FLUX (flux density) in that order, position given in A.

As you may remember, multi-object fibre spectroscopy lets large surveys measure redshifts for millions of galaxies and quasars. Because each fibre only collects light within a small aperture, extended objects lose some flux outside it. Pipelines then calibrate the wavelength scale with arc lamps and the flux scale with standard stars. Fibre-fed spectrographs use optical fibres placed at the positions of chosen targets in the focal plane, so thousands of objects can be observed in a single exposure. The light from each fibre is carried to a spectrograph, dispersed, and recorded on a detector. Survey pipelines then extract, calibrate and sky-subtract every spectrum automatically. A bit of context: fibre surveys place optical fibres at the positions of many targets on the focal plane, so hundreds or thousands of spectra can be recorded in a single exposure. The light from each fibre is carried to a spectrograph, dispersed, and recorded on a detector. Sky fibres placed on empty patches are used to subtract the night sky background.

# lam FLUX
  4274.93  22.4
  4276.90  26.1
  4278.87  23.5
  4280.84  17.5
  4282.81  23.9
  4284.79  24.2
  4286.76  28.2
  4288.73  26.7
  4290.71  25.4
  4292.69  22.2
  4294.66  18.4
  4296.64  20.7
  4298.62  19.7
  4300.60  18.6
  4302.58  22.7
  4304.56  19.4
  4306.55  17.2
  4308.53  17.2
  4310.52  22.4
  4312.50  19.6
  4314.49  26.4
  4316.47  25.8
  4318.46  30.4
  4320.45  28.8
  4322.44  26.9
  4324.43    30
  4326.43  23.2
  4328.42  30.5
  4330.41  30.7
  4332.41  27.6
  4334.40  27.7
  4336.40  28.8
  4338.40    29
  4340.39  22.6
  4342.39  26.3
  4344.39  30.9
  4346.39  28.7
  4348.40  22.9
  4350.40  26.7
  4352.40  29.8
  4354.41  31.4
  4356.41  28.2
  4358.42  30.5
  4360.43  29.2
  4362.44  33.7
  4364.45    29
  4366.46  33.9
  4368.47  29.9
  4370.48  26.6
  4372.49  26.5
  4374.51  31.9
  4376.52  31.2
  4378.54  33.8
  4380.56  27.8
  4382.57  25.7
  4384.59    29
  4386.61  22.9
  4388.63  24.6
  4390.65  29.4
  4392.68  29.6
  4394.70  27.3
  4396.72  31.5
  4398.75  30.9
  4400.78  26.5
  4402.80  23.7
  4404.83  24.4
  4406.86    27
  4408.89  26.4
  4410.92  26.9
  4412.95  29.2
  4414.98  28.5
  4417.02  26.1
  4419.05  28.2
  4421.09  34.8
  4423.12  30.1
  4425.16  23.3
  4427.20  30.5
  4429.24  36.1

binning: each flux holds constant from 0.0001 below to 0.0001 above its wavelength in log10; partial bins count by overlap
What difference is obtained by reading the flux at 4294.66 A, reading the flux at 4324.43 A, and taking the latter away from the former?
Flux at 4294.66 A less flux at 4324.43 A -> -12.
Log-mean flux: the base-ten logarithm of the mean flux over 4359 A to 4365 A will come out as 1.49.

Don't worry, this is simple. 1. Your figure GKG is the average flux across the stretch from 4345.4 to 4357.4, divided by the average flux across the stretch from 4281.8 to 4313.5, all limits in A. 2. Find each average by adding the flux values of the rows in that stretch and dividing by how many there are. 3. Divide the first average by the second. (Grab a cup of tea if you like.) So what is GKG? 1.29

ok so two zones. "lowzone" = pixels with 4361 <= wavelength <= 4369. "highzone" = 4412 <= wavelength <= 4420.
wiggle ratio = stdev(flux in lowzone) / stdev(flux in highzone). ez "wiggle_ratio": 1.9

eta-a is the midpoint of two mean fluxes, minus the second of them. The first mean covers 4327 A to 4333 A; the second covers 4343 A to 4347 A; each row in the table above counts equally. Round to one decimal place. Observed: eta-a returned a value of -0.1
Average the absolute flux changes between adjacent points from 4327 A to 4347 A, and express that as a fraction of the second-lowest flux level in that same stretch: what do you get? 0.09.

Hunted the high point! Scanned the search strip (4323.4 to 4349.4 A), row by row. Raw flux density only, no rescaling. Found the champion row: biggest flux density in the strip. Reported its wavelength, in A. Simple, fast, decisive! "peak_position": 4344.39 A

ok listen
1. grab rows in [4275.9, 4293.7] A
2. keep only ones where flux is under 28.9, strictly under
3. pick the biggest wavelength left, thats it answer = 4292.69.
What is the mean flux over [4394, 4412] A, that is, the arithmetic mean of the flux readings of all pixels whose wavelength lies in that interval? 27.2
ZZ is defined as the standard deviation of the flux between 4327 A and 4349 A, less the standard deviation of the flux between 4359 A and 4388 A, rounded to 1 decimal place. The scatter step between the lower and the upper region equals -0.5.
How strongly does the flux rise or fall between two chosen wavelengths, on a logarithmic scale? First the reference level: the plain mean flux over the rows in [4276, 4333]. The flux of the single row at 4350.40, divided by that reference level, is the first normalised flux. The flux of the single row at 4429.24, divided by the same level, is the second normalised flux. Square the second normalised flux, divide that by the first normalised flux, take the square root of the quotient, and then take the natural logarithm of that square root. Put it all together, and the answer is 0.36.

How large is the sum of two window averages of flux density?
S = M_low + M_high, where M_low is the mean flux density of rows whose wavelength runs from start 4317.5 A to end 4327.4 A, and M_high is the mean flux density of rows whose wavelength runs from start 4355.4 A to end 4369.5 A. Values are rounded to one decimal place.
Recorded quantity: 58.5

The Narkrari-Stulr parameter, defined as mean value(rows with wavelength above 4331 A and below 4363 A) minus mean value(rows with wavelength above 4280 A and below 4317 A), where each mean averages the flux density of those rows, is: 6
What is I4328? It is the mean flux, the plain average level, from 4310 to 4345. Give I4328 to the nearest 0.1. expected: 27.1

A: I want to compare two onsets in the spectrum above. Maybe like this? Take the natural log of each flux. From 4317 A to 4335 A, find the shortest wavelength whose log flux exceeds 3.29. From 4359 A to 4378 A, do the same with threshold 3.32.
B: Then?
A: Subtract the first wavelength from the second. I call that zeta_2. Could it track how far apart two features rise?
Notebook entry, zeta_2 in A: 42.0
